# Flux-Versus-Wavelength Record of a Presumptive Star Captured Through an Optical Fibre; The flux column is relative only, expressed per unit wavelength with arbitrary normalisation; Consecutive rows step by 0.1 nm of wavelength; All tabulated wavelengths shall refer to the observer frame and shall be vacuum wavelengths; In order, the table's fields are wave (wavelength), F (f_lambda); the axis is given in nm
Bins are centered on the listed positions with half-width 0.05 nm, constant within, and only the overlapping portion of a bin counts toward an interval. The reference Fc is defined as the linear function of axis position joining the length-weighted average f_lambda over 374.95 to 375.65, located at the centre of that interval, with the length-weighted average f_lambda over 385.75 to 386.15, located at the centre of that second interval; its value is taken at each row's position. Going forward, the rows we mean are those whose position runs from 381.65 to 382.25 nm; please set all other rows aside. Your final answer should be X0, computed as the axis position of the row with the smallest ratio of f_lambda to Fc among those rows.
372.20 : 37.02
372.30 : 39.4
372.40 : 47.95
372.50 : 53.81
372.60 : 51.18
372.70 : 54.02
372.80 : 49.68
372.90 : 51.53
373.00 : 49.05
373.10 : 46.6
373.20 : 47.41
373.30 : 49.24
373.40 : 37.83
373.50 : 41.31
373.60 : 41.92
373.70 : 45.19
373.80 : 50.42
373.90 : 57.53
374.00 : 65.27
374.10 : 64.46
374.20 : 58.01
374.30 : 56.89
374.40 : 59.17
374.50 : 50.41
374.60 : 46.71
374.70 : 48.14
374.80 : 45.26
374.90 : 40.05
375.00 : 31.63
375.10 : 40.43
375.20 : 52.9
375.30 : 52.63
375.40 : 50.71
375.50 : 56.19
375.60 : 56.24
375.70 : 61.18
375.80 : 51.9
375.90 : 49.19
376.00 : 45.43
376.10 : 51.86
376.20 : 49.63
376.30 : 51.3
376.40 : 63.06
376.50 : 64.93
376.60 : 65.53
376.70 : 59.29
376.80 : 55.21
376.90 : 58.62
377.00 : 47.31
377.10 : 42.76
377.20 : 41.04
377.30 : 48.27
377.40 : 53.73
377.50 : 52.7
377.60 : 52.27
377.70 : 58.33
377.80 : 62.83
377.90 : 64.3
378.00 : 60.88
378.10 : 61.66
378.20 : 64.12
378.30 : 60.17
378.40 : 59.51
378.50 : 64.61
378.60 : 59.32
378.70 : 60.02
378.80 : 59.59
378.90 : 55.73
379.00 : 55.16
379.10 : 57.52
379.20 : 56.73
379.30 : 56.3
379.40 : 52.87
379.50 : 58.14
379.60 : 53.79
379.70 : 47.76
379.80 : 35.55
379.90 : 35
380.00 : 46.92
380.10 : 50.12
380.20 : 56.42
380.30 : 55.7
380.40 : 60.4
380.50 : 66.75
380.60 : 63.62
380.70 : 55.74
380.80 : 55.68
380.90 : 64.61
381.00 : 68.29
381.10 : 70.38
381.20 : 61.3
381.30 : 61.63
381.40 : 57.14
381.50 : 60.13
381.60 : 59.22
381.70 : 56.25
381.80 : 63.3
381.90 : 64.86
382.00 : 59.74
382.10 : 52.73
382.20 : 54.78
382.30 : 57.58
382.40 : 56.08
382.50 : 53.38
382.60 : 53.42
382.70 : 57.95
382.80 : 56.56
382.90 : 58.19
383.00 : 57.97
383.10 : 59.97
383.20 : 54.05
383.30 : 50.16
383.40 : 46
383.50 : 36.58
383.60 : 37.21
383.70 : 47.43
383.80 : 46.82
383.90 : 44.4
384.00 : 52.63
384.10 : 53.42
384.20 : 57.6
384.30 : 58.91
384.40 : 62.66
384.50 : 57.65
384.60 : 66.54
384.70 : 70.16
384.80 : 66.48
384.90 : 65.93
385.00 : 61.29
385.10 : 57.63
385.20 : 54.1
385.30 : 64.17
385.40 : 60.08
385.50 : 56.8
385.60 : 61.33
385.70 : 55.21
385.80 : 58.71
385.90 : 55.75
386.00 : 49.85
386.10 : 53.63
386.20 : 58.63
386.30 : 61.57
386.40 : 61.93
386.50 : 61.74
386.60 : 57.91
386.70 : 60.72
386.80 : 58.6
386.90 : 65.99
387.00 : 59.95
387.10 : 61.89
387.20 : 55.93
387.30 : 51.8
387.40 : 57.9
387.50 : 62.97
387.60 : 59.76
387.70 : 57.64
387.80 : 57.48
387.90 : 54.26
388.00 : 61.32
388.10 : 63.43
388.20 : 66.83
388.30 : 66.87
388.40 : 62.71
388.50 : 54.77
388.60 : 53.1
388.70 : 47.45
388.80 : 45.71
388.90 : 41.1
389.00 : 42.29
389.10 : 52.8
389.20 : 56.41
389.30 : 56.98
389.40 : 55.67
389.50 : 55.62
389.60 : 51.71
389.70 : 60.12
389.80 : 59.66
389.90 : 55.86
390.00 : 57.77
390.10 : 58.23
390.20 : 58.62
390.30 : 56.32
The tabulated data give 382.10 nm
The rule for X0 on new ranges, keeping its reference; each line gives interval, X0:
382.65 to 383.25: 383.20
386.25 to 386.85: 386.60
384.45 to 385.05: 384.50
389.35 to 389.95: 389.60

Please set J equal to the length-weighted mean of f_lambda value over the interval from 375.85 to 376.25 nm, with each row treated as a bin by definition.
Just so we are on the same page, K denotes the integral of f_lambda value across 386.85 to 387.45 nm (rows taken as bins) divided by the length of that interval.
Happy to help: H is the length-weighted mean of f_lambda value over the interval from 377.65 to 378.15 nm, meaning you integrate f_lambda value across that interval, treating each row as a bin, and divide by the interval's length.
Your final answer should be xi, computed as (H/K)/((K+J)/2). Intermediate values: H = 62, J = 49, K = 59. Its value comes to 0.019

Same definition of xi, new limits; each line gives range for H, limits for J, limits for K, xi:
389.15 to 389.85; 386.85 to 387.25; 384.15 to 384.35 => 0.016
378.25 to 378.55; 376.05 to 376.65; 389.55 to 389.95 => 0.019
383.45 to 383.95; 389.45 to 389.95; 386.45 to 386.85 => 0.012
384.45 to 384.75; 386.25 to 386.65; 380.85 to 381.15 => 0.015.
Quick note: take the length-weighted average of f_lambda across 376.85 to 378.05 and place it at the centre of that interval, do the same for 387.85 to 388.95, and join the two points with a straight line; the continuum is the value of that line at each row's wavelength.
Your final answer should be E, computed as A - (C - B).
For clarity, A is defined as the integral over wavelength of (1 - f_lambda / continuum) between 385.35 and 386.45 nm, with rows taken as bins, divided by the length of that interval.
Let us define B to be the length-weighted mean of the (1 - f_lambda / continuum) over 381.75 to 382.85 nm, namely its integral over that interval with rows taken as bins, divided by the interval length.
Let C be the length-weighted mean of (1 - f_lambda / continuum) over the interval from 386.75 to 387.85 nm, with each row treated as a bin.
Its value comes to -0.03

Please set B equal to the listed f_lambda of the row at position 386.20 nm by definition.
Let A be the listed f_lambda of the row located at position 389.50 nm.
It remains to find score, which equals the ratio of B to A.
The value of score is 1.1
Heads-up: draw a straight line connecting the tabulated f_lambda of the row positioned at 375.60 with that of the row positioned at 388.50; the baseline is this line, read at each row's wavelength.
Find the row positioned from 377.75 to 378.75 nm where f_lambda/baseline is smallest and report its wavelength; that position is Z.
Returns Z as 378.60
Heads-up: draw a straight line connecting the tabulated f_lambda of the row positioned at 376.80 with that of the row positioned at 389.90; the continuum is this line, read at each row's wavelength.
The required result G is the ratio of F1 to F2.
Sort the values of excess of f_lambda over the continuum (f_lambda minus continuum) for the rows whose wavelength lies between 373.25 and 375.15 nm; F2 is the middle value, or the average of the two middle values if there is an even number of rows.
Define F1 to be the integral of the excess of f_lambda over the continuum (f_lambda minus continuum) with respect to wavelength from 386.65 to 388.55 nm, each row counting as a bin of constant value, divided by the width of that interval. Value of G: -0.6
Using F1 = 4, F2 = -7.0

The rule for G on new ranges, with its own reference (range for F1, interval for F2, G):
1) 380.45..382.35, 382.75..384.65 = -3.6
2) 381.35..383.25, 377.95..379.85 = 0.7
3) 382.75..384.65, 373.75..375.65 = 1.1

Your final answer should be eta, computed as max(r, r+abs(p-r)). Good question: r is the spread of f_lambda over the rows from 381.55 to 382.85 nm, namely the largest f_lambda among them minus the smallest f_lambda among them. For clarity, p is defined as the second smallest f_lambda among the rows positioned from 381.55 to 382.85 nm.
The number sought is 53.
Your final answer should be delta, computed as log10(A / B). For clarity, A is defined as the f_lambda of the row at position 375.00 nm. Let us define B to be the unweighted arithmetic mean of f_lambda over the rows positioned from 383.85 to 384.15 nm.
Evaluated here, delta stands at -0.20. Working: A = 31.63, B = 50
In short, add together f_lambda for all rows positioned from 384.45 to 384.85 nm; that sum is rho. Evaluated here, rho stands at 261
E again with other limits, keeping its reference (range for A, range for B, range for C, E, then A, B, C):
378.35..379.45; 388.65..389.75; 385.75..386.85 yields 0.06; -0.07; 0.09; -0.04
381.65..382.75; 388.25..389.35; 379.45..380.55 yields -0.03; -0.05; 0.06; 0.05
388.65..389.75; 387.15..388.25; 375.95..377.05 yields 0.08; 0.09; -0.05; -0.04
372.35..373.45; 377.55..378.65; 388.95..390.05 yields -0.09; 0.07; -0.13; 0.03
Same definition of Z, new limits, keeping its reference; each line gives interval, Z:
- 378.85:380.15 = 379.90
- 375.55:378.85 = 377.20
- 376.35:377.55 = 377.20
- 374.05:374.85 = 374.80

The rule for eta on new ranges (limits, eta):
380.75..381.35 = 61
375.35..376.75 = 49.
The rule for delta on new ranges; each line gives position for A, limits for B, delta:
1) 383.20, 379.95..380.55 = -0.02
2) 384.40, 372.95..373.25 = 0.12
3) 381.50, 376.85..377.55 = 0.09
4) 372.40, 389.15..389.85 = -0.07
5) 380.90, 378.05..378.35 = 0.02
